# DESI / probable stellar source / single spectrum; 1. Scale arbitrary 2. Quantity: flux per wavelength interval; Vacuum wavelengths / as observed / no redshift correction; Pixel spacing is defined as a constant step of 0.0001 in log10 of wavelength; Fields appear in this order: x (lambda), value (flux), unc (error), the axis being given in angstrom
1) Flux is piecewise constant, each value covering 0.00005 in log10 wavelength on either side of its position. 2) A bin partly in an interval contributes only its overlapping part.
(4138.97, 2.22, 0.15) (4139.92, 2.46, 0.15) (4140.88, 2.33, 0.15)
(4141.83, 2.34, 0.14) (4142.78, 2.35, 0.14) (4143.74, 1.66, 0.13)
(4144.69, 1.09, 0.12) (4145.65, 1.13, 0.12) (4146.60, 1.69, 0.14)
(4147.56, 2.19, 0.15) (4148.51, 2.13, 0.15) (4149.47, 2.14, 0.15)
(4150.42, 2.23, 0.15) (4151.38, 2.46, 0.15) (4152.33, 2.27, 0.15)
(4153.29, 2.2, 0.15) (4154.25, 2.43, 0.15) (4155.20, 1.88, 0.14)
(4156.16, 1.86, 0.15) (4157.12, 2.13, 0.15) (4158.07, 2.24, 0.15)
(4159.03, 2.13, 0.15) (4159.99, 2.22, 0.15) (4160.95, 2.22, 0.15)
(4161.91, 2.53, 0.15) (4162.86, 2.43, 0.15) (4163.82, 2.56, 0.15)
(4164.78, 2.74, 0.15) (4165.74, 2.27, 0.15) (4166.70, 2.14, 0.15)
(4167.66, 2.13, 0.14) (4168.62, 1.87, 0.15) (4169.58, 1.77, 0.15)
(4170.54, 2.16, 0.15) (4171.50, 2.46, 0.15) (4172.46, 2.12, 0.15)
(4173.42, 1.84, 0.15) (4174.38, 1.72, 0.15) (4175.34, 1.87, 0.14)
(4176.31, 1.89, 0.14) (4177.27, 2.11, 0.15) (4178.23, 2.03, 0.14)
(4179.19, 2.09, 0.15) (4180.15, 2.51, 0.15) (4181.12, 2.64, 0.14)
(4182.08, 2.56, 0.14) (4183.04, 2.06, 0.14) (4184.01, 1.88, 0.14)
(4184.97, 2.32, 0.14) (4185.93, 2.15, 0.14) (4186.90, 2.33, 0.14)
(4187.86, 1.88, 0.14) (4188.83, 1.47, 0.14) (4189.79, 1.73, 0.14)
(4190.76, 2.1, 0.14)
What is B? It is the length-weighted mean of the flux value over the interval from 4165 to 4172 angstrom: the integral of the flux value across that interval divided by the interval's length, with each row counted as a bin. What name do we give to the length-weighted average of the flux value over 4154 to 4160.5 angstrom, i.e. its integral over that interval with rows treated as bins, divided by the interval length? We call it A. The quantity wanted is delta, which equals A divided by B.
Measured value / 0.99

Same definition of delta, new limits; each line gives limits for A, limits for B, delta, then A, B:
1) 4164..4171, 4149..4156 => 0.98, 2.17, 2.21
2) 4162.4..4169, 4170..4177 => 1.15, 2.31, 2.01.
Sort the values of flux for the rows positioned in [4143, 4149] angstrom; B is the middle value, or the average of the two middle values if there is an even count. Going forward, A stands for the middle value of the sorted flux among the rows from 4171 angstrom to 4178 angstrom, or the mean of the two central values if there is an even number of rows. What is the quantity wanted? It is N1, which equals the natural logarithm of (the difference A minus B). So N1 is -1.54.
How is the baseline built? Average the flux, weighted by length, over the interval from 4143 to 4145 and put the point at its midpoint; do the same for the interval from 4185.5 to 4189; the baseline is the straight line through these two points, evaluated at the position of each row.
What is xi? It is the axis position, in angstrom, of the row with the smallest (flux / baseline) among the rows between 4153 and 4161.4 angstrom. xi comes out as 4156.16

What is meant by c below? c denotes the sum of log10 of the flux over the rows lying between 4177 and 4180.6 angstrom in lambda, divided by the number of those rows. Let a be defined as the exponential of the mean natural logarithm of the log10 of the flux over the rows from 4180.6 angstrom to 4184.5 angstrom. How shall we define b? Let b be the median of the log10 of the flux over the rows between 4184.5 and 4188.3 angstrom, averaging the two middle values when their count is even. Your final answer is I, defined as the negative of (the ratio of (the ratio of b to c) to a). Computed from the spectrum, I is -3.0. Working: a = 0.35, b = 0.35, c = 0.338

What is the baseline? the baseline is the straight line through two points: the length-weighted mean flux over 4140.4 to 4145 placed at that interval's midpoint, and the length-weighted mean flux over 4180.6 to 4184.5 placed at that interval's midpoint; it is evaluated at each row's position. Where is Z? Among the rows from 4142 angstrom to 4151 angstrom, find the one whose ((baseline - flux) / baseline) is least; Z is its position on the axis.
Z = 4142.78 angstrom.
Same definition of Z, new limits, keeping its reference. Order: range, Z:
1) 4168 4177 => 4171.50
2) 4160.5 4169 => 4164.78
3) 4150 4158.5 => 4151.38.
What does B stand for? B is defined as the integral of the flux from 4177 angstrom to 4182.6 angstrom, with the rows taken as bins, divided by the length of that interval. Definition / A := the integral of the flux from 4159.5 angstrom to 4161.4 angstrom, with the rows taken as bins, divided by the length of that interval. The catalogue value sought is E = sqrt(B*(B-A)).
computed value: 0.5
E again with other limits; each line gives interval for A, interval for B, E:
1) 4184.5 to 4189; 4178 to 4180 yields 0.4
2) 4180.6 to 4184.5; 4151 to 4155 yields 0.2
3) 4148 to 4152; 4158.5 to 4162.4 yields 0.3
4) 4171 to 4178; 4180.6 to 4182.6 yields 1.2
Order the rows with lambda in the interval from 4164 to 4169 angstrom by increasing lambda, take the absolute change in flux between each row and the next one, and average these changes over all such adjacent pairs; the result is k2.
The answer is 0.22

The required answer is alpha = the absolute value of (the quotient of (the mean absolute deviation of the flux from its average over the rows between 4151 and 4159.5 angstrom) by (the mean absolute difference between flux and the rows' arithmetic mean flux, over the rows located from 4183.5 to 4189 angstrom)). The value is 0.60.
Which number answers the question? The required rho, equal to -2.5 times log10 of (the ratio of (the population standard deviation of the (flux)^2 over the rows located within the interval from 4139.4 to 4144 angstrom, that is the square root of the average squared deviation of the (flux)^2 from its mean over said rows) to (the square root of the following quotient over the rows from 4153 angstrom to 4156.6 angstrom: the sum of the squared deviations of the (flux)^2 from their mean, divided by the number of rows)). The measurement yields -0.2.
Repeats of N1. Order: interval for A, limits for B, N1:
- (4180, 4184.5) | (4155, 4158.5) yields -0.68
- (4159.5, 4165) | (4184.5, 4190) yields -0.77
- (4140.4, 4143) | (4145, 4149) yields -0.84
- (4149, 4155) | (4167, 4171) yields -1.39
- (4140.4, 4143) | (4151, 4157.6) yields -1.97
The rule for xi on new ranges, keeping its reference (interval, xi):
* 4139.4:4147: 4144.69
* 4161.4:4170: 4169.58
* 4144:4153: 4144.69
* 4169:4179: 4174.38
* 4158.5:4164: 4159.03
